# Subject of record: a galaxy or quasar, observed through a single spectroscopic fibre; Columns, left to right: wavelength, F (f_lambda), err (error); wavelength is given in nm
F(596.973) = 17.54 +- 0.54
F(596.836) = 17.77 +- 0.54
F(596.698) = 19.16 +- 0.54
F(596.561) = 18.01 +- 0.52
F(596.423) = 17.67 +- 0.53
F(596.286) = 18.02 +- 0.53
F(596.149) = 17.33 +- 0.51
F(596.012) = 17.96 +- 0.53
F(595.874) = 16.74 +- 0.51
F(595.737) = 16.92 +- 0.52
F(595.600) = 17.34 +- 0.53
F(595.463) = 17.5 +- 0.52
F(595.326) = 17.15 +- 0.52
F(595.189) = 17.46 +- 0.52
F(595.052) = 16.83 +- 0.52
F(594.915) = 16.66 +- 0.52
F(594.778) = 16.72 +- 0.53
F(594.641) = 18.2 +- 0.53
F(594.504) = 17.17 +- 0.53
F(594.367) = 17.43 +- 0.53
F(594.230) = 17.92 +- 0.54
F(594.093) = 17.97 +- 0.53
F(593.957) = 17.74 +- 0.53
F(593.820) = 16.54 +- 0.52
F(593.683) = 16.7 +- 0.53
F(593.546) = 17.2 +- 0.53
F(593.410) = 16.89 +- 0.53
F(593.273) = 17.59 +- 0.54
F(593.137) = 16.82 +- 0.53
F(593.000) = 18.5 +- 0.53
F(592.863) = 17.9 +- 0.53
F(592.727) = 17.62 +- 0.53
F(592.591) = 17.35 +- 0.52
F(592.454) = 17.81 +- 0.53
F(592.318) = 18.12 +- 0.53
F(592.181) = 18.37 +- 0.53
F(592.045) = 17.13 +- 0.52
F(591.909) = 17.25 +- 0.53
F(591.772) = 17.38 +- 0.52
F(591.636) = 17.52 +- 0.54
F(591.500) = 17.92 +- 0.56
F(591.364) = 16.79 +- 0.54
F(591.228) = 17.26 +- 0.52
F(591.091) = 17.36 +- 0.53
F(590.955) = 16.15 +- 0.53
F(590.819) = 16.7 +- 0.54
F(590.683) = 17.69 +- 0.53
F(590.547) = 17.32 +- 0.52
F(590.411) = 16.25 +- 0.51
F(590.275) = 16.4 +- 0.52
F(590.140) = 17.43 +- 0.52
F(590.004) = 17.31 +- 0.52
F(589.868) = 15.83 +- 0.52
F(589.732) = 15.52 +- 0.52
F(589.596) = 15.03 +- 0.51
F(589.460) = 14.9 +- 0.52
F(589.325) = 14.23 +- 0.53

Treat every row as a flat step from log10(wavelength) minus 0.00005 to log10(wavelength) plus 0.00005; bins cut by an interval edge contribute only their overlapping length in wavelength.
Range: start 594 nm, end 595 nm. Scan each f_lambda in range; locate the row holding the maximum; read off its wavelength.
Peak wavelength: 594.641 nm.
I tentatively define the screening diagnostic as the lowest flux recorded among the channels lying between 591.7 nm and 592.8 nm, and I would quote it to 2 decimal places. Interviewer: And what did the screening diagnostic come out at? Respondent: 17.13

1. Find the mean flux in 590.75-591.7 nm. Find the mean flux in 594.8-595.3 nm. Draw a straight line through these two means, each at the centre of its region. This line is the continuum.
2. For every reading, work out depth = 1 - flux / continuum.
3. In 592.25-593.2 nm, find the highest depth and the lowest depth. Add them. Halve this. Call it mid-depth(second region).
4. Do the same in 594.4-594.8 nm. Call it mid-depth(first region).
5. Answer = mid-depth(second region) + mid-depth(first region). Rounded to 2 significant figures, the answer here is -0.064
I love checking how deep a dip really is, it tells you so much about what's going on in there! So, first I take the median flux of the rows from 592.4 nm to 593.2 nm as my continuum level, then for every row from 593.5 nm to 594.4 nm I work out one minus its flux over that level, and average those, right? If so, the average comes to 0.020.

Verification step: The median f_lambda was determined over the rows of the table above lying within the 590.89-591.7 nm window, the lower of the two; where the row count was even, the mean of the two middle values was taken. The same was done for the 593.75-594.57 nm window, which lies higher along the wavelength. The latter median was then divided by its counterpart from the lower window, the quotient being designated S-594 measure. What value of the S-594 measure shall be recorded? 1.02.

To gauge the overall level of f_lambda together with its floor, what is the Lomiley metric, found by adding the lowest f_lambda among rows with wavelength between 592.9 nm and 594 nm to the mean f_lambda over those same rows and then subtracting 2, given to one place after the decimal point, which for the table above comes 31.8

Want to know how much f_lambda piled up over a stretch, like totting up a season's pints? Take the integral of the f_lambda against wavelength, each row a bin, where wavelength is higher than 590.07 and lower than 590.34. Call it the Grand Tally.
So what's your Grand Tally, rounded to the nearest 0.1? 4.6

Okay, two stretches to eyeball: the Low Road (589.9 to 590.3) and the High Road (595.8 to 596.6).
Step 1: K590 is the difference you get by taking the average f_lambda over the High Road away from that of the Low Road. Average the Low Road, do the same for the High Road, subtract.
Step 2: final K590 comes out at -0.6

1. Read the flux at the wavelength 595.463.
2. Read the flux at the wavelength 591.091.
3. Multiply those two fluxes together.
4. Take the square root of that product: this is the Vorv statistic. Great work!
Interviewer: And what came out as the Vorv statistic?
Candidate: 17.4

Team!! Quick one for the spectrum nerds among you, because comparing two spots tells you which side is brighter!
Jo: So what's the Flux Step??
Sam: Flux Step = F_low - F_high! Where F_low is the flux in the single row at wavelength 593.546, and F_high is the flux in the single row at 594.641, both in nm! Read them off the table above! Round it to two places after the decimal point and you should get -1.00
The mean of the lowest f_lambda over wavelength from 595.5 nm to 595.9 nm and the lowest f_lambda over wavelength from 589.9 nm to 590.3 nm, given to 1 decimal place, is 16.6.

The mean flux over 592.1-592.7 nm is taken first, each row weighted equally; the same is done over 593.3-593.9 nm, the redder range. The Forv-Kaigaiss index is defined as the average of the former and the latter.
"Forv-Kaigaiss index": 17.4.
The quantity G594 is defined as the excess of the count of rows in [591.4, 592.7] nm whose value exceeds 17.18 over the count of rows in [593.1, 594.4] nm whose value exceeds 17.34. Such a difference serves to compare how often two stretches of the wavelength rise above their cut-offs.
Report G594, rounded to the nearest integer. 3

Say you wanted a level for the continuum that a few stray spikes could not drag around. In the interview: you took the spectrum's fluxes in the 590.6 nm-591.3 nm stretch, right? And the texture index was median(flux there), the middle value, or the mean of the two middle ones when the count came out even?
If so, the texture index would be 17.3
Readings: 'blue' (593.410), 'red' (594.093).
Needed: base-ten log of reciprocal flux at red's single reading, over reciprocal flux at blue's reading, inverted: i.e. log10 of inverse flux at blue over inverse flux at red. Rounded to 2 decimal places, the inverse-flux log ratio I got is 0.03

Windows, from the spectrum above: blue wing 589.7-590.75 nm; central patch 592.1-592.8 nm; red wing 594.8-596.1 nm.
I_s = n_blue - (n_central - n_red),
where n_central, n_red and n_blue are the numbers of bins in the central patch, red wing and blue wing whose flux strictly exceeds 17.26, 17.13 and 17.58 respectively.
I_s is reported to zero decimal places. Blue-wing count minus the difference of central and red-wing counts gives 1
